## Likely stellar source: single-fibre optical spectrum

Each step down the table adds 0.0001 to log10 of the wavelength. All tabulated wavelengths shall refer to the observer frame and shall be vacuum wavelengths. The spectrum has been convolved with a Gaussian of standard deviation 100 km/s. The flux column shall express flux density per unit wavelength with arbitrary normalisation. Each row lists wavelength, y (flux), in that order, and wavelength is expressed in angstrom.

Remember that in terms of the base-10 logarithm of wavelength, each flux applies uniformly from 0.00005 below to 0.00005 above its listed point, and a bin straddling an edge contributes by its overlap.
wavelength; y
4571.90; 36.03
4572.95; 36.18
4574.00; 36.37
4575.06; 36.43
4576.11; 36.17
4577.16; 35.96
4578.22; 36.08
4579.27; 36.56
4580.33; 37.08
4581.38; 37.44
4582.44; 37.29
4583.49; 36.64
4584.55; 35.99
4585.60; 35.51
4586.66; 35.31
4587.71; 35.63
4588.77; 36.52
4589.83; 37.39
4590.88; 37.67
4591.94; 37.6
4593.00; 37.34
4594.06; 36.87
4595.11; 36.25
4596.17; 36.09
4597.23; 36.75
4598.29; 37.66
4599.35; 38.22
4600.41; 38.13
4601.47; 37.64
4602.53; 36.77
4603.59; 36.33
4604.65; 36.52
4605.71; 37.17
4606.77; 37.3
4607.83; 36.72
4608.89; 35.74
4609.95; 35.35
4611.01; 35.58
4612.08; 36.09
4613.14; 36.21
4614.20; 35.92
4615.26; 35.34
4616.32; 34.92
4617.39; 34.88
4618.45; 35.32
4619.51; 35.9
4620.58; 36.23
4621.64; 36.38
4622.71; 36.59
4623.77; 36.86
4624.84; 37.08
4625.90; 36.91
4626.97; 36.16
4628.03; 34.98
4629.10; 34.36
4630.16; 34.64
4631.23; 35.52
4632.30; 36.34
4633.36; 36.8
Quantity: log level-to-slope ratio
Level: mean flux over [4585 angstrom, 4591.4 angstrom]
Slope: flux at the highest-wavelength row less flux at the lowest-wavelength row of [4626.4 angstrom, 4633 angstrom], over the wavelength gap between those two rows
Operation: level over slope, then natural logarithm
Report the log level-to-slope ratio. 7.0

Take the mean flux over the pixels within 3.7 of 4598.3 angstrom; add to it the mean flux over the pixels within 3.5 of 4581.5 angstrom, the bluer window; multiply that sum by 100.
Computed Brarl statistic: 7397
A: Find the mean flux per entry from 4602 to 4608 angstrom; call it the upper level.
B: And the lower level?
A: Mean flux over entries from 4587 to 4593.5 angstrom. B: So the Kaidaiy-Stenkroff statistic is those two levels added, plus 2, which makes 75.8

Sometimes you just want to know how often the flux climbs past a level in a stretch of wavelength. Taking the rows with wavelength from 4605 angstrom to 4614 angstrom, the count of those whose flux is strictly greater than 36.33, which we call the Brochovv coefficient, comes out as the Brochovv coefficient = 3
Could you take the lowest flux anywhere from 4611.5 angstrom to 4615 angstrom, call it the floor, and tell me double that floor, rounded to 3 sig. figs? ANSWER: 71.8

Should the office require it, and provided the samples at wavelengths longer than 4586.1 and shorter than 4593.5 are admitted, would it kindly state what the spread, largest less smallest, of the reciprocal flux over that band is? 0.0018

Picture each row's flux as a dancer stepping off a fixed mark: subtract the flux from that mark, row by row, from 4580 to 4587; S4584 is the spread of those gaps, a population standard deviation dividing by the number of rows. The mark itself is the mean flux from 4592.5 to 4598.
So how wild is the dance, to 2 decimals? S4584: 0.80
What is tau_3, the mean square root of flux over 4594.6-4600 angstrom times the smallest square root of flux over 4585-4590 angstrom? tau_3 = 36.1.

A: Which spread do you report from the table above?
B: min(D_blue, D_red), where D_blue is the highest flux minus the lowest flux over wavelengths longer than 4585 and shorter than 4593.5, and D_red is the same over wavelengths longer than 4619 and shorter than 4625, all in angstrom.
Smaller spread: 1.2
